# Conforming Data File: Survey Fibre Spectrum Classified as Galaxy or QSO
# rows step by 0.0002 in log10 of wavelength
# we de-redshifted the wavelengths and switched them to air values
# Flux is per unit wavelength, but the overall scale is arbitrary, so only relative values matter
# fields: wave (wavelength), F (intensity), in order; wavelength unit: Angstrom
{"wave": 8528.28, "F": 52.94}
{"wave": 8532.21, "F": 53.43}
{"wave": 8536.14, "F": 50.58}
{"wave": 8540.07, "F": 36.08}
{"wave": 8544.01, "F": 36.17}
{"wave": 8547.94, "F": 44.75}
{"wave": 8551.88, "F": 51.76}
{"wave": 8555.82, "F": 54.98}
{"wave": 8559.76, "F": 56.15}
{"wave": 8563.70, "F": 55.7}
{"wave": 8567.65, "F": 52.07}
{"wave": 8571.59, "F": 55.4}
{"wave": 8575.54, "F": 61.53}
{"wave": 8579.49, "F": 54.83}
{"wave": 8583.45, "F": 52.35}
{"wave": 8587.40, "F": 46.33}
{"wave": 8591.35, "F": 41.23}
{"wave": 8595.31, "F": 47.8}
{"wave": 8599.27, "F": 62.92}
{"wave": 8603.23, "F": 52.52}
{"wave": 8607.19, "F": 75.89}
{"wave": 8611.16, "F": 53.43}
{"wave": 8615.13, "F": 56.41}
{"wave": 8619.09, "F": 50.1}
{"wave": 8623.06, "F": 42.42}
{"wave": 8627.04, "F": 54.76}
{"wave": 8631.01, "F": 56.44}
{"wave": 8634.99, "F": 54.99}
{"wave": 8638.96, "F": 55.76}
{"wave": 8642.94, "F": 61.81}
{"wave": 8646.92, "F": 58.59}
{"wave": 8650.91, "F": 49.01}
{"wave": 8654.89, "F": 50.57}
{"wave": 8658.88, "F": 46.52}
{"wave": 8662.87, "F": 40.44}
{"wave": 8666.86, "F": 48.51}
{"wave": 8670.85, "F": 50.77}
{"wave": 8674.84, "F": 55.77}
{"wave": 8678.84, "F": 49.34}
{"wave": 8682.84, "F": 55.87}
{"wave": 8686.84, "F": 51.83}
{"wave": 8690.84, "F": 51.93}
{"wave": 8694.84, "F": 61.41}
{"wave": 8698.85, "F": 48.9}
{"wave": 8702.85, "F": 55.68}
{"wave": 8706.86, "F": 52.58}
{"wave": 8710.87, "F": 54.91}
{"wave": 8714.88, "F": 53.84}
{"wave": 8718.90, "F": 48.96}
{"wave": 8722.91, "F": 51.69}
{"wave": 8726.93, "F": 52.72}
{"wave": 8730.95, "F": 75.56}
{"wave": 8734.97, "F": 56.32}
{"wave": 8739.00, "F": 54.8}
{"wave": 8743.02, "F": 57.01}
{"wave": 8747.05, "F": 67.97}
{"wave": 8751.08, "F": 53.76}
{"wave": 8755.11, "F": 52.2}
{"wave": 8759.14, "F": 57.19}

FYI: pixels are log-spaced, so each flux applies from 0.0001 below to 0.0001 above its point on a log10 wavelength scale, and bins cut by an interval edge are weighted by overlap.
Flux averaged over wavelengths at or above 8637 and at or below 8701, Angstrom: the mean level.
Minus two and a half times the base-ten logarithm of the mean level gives -4.30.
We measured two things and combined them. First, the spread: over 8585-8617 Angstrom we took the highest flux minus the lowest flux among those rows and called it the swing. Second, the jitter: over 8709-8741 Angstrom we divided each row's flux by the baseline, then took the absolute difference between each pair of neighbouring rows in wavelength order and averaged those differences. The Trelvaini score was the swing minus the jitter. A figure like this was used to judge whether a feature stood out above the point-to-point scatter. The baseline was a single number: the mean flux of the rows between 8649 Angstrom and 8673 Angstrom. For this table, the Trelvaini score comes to 35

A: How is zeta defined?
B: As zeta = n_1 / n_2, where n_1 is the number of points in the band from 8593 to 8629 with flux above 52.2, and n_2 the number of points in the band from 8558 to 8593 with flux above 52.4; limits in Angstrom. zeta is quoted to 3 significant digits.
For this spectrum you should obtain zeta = 1.20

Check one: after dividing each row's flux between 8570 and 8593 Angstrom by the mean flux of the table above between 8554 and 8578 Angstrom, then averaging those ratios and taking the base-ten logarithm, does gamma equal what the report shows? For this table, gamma -0.032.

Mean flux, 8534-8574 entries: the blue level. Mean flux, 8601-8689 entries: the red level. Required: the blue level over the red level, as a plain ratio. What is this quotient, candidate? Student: 0.93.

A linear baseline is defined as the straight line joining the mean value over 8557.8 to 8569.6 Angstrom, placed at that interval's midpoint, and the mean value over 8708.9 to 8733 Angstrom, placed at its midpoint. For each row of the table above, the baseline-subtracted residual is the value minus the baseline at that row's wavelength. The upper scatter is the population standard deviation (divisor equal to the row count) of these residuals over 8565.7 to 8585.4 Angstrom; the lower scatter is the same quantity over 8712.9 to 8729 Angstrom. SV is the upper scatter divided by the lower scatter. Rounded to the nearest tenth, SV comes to 1.9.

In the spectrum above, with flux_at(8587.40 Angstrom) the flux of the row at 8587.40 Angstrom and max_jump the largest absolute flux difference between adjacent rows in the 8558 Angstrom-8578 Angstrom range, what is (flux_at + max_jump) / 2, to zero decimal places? 26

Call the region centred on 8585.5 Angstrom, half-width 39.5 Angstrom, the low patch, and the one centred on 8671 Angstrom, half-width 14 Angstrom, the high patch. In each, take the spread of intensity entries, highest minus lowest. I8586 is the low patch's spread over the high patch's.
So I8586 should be 2.2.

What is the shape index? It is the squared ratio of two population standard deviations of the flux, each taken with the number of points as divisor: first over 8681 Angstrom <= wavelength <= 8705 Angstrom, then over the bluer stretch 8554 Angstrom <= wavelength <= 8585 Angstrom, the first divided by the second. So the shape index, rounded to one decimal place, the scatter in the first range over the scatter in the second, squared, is 2.2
